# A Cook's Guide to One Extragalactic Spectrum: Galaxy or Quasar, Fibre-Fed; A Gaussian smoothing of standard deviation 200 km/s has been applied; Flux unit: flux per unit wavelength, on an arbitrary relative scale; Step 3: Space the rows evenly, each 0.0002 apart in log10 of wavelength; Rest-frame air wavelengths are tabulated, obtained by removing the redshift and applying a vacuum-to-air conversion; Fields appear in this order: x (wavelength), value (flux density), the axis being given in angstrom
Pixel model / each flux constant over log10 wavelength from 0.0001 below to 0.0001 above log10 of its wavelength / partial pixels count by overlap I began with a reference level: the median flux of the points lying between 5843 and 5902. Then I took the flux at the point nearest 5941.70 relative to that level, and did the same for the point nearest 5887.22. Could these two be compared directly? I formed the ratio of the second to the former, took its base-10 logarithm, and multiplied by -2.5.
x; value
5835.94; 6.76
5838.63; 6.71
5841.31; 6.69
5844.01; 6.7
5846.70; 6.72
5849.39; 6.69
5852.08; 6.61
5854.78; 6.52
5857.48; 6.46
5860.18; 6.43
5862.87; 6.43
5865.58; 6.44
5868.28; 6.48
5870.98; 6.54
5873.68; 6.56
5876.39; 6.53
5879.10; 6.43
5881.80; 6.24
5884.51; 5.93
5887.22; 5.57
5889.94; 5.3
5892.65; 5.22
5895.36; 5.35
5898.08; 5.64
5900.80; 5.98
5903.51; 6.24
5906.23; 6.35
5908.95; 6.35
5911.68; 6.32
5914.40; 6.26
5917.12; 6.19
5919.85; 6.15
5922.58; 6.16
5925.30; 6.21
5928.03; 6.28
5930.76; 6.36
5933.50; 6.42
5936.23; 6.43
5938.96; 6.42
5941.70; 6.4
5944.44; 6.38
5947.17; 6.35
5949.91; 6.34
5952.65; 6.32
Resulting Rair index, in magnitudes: 0.15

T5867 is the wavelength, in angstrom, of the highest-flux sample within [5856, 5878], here 5873.68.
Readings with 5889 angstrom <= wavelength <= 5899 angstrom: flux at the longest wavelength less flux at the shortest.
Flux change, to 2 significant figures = 0.34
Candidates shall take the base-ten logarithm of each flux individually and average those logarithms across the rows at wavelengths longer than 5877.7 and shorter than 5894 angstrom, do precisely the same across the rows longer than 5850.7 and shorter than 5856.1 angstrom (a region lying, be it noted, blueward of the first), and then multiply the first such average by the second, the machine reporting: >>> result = 0.622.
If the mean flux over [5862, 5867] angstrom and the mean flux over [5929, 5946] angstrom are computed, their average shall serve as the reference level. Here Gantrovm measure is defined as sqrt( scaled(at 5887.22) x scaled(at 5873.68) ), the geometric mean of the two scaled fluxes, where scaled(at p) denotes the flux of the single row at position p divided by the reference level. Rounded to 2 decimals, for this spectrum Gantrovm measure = 0.94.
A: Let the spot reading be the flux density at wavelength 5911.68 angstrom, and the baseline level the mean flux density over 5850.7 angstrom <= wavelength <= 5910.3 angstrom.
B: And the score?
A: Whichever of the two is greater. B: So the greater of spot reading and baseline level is 6.32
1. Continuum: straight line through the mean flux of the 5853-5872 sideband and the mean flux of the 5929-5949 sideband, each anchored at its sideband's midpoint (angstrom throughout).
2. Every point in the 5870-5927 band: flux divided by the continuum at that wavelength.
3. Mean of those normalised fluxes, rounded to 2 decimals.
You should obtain 0.94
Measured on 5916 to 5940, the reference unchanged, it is 0.98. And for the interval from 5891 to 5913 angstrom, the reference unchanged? 0.92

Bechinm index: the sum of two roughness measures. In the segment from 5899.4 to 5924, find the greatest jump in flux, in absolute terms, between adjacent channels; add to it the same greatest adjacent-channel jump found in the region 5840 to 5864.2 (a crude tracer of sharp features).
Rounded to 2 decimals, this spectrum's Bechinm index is 0.35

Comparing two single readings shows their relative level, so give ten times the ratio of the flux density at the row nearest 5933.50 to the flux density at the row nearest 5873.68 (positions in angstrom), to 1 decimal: 9.8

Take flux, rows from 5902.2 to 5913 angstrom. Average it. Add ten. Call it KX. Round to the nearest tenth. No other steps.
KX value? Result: 16.3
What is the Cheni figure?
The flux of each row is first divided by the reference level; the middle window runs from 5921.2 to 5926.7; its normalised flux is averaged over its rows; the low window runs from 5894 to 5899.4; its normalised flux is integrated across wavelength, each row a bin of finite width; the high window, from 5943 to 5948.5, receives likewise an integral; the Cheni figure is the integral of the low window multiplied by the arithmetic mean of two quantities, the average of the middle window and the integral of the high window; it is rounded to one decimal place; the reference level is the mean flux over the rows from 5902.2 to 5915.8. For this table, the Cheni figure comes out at 15.4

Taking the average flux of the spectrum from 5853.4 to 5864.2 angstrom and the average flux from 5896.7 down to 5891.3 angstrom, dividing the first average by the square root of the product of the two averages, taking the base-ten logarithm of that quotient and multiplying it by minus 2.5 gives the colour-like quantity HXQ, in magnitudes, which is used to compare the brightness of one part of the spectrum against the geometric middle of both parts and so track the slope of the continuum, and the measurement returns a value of -0.11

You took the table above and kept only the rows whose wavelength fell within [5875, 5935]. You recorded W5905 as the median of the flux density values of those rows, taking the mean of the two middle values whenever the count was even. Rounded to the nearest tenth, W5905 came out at 6.2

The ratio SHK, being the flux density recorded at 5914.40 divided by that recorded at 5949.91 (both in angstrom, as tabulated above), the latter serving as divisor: 0.99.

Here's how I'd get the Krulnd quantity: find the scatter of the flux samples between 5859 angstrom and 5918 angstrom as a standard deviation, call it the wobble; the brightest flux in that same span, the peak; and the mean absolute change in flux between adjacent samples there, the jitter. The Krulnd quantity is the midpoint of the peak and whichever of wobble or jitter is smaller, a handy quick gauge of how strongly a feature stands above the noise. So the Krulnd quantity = 3.35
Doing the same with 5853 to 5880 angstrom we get 3.30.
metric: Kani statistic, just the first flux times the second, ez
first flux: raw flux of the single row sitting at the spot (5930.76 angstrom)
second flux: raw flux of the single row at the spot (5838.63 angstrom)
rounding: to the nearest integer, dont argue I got 43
